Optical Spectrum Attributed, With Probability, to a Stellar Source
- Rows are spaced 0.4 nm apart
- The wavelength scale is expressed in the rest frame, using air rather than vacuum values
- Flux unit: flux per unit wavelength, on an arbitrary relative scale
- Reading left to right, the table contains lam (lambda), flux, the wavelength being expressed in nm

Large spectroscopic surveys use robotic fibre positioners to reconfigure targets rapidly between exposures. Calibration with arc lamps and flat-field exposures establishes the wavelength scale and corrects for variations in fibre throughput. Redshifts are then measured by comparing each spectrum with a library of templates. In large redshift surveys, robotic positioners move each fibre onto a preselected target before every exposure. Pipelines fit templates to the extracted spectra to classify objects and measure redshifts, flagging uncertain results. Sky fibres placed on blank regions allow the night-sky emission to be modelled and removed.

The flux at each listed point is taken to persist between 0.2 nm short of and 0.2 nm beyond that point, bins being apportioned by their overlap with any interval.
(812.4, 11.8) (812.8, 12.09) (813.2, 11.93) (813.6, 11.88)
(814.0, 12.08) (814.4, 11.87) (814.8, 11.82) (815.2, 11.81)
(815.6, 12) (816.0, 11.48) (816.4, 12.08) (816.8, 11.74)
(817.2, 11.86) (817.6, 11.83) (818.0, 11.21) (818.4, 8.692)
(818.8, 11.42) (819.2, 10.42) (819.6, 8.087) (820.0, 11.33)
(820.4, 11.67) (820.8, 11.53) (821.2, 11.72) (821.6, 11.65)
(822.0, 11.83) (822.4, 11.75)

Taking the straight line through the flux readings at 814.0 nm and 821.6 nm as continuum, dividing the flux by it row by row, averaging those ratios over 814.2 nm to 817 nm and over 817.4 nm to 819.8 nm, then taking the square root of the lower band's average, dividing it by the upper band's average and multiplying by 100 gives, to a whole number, 114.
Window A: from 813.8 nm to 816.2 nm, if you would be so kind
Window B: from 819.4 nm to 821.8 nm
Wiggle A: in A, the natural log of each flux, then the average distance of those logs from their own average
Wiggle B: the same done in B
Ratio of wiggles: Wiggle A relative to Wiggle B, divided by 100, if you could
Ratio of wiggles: 0.0012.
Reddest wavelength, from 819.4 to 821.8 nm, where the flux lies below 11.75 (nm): 821.6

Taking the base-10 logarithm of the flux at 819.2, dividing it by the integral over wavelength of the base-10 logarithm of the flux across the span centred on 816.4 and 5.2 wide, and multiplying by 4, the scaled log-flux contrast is 0.738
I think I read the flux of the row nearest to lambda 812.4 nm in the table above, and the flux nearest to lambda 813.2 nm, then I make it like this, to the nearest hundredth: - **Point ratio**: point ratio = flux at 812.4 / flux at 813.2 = 0.99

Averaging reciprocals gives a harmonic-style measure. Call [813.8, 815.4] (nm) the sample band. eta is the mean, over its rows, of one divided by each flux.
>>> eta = 0.084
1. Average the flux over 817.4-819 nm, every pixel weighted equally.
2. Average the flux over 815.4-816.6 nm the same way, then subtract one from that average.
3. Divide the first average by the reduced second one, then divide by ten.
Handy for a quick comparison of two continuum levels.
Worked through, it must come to 0.099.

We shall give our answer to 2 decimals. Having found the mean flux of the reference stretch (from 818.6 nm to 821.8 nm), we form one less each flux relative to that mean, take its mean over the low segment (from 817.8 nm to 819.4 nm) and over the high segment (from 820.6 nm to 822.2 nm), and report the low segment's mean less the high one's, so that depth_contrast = 0.11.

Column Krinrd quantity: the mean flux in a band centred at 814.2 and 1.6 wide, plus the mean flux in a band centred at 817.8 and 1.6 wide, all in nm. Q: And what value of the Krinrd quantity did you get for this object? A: 22.8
